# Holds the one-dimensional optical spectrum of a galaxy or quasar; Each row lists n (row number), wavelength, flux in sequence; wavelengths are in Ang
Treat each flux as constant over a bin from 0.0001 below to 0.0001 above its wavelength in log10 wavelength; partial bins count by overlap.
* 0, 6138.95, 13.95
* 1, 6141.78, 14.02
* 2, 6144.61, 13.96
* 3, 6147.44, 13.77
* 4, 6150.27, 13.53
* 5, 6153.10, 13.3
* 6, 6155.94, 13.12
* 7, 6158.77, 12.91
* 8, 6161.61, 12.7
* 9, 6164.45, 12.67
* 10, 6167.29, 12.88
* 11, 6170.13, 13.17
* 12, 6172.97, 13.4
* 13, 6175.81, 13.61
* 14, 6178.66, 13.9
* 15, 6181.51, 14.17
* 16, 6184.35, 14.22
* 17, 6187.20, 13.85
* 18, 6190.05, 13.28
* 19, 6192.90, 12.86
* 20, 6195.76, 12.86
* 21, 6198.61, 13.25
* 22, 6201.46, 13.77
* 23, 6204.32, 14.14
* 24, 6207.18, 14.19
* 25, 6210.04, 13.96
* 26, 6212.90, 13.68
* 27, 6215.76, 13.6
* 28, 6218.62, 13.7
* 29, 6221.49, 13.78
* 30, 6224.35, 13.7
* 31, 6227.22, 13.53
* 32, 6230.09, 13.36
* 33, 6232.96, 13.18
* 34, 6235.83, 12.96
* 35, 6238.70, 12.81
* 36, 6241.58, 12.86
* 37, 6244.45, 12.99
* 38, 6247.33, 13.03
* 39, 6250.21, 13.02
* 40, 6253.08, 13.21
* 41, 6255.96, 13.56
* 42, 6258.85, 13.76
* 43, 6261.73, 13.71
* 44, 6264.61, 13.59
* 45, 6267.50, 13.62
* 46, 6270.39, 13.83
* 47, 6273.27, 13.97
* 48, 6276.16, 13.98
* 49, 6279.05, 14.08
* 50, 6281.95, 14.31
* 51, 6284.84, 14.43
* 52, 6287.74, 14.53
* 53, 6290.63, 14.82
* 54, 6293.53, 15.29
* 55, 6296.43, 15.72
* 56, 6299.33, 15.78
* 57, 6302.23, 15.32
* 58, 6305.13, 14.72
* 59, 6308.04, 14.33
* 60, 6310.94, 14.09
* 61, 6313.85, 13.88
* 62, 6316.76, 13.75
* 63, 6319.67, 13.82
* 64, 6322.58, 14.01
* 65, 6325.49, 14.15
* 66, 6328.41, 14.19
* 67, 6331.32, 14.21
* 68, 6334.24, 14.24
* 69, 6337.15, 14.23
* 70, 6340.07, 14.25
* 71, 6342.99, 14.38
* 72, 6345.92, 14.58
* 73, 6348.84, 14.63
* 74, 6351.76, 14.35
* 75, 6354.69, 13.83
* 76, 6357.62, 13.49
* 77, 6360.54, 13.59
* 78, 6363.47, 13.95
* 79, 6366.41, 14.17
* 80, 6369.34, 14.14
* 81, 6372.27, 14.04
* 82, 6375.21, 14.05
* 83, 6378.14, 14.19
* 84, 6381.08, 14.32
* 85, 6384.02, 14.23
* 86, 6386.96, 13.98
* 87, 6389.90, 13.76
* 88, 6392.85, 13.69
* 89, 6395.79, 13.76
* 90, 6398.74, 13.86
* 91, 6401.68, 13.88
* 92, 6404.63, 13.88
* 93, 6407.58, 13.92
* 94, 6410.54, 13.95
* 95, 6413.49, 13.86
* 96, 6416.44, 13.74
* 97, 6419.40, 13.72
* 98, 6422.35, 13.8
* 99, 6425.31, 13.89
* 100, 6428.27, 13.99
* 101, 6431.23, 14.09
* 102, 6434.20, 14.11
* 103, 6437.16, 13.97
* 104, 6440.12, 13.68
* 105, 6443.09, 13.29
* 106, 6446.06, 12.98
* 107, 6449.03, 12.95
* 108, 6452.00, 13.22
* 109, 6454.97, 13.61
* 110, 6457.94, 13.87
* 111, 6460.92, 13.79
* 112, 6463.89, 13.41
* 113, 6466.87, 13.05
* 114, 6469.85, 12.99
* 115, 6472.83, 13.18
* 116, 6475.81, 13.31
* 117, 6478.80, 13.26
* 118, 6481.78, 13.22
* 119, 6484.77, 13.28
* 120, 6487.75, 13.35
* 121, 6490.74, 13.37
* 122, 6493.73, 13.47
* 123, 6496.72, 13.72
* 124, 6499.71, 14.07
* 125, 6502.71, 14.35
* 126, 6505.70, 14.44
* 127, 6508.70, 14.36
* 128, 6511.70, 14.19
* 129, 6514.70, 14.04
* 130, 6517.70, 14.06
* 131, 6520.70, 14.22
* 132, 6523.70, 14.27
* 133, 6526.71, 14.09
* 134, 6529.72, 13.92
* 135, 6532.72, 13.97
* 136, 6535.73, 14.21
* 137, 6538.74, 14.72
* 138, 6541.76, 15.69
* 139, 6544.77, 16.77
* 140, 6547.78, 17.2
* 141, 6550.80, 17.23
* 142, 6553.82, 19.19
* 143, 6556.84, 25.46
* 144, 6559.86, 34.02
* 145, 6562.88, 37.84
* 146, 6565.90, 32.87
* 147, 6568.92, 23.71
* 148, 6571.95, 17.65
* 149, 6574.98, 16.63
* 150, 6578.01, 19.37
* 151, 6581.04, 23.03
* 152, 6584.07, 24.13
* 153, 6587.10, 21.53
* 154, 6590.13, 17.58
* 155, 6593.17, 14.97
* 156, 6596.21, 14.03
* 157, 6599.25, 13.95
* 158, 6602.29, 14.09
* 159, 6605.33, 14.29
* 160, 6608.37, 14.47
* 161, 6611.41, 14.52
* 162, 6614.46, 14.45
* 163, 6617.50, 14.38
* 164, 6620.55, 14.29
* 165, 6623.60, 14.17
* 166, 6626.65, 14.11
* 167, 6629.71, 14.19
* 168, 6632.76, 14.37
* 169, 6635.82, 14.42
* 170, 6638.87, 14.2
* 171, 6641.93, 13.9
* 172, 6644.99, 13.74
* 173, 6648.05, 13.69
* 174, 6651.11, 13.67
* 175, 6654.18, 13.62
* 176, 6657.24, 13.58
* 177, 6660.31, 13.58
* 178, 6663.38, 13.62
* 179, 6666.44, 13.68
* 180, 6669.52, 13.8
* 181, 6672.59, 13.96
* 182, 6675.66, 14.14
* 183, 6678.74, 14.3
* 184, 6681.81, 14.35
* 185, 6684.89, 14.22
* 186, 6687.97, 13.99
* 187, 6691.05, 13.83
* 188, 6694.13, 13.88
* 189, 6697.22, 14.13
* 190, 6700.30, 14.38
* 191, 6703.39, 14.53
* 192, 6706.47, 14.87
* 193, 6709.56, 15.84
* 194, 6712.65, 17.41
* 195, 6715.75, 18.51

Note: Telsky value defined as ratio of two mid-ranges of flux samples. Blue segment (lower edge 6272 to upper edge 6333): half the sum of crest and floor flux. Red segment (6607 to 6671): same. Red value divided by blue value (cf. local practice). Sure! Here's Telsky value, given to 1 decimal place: 1.0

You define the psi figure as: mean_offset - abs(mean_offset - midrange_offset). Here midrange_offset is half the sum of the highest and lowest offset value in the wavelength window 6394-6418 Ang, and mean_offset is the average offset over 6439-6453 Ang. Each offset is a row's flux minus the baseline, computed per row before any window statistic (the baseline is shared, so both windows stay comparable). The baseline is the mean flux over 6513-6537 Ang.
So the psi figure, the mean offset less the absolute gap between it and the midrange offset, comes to -1.5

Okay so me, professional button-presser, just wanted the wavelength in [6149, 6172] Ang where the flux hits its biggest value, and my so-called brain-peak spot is 6150.27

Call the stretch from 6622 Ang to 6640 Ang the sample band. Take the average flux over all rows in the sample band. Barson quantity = 14.2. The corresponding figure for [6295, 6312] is 15.0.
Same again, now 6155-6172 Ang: 12.9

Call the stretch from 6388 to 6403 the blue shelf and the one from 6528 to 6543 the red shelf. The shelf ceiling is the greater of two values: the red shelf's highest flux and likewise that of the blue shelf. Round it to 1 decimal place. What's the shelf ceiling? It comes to 15.7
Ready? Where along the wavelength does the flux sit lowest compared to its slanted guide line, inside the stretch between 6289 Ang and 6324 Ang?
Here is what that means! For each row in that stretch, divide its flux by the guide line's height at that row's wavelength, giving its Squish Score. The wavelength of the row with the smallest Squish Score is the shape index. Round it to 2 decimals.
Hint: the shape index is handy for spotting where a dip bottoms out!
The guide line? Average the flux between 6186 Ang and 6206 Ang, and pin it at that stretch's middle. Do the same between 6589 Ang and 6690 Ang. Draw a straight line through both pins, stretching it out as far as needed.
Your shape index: 6316.76 Ang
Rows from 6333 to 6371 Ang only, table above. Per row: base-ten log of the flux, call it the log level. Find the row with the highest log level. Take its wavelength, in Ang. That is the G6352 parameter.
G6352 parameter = 6348.84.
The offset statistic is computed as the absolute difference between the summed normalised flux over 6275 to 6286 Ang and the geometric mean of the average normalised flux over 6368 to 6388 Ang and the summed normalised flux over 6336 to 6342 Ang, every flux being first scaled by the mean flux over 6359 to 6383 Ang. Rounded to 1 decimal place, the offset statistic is 2.6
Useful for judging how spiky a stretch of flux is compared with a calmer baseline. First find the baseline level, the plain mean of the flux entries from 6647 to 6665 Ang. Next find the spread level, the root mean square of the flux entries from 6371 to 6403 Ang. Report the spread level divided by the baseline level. 1.03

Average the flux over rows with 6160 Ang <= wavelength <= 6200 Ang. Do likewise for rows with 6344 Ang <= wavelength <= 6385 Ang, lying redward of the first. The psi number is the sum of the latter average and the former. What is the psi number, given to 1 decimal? 27.5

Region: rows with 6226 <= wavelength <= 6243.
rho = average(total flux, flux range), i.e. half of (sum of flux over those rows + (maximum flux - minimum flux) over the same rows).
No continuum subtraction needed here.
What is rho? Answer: 40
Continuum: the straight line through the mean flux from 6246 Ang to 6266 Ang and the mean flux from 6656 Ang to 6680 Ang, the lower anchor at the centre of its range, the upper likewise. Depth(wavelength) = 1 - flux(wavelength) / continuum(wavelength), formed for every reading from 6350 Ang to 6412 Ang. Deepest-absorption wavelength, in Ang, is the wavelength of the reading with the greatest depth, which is 6357.62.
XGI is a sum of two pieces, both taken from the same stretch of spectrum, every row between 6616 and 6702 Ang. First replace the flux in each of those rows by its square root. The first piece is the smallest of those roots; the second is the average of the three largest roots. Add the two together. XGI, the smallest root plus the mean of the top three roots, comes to 7.48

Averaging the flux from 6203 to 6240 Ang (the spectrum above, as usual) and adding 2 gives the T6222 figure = 15.6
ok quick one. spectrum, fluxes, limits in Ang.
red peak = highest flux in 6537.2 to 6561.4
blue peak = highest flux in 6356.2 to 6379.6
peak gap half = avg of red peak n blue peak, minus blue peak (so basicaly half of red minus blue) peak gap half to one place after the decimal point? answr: 9.9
